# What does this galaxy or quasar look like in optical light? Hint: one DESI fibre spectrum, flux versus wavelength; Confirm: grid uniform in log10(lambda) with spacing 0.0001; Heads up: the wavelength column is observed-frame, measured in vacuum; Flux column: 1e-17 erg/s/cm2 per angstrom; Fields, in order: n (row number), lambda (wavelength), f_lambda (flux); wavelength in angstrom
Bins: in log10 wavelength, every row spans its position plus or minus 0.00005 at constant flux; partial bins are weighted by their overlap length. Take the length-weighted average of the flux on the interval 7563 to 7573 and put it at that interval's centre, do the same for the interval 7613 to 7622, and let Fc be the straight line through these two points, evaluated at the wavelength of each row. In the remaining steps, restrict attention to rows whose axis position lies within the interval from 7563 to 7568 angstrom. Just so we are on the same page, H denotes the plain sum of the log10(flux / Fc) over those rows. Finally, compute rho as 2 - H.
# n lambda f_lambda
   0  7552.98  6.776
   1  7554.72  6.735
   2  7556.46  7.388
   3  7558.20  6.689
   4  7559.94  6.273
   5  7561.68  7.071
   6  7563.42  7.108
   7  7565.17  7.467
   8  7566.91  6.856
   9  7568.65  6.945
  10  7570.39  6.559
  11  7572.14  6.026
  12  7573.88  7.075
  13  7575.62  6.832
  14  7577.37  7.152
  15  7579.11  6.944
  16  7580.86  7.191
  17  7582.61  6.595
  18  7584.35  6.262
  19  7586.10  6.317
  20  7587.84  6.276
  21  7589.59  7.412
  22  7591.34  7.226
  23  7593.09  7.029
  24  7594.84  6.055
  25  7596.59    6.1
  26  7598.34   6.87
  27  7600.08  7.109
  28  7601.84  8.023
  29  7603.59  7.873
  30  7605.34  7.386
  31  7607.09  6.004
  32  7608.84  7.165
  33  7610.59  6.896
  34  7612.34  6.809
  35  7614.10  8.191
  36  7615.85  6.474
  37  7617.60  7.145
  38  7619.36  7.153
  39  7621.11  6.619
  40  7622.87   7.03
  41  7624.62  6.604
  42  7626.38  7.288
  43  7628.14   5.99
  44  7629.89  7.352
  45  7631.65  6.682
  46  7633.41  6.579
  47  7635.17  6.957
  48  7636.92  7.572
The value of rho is 1.94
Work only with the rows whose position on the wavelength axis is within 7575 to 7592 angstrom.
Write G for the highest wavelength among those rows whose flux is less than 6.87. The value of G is 7587.84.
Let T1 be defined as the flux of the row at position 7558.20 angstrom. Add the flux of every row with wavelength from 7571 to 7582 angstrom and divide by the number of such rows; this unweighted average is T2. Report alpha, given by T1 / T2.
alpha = 0.97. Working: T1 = 6.689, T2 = 6.87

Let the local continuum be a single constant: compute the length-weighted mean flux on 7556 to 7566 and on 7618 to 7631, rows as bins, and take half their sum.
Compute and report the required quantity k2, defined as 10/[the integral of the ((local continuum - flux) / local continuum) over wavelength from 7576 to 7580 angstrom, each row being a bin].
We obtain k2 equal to -174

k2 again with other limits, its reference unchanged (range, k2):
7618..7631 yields 101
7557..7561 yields 51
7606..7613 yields 53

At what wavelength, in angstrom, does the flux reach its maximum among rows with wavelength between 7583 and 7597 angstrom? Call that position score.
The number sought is 7589.59 angstrom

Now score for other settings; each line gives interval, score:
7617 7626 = 7619.36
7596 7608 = 7601.84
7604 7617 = 7614.10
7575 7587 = 7580.86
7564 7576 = 7565.17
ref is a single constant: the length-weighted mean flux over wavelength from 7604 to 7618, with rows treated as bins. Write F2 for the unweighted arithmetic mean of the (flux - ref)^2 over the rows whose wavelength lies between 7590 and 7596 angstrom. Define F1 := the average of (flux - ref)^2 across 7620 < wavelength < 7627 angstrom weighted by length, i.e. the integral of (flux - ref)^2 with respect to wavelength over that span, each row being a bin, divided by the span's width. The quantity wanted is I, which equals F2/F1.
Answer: 3.2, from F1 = 0.10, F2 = 0.33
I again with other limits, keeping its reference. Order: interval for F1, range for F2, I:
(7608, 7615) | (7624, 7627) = 0.4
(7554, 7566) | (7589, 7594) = 0.4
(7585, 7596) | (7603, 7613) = 0.8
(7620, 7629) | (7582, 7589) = 1.6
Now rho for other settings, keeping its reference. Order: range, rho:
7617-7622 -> 2.03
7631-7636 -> 2.09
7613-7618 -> 1.97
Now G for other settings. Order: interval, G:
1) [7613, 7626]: 7624.62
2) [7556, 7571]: 7570.39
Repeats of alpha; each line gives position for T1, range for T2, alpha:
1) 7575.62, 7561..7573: 1.00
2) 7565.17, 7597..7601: 1.07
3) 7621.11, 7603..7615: 0.92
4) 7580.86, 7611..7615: 0.96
